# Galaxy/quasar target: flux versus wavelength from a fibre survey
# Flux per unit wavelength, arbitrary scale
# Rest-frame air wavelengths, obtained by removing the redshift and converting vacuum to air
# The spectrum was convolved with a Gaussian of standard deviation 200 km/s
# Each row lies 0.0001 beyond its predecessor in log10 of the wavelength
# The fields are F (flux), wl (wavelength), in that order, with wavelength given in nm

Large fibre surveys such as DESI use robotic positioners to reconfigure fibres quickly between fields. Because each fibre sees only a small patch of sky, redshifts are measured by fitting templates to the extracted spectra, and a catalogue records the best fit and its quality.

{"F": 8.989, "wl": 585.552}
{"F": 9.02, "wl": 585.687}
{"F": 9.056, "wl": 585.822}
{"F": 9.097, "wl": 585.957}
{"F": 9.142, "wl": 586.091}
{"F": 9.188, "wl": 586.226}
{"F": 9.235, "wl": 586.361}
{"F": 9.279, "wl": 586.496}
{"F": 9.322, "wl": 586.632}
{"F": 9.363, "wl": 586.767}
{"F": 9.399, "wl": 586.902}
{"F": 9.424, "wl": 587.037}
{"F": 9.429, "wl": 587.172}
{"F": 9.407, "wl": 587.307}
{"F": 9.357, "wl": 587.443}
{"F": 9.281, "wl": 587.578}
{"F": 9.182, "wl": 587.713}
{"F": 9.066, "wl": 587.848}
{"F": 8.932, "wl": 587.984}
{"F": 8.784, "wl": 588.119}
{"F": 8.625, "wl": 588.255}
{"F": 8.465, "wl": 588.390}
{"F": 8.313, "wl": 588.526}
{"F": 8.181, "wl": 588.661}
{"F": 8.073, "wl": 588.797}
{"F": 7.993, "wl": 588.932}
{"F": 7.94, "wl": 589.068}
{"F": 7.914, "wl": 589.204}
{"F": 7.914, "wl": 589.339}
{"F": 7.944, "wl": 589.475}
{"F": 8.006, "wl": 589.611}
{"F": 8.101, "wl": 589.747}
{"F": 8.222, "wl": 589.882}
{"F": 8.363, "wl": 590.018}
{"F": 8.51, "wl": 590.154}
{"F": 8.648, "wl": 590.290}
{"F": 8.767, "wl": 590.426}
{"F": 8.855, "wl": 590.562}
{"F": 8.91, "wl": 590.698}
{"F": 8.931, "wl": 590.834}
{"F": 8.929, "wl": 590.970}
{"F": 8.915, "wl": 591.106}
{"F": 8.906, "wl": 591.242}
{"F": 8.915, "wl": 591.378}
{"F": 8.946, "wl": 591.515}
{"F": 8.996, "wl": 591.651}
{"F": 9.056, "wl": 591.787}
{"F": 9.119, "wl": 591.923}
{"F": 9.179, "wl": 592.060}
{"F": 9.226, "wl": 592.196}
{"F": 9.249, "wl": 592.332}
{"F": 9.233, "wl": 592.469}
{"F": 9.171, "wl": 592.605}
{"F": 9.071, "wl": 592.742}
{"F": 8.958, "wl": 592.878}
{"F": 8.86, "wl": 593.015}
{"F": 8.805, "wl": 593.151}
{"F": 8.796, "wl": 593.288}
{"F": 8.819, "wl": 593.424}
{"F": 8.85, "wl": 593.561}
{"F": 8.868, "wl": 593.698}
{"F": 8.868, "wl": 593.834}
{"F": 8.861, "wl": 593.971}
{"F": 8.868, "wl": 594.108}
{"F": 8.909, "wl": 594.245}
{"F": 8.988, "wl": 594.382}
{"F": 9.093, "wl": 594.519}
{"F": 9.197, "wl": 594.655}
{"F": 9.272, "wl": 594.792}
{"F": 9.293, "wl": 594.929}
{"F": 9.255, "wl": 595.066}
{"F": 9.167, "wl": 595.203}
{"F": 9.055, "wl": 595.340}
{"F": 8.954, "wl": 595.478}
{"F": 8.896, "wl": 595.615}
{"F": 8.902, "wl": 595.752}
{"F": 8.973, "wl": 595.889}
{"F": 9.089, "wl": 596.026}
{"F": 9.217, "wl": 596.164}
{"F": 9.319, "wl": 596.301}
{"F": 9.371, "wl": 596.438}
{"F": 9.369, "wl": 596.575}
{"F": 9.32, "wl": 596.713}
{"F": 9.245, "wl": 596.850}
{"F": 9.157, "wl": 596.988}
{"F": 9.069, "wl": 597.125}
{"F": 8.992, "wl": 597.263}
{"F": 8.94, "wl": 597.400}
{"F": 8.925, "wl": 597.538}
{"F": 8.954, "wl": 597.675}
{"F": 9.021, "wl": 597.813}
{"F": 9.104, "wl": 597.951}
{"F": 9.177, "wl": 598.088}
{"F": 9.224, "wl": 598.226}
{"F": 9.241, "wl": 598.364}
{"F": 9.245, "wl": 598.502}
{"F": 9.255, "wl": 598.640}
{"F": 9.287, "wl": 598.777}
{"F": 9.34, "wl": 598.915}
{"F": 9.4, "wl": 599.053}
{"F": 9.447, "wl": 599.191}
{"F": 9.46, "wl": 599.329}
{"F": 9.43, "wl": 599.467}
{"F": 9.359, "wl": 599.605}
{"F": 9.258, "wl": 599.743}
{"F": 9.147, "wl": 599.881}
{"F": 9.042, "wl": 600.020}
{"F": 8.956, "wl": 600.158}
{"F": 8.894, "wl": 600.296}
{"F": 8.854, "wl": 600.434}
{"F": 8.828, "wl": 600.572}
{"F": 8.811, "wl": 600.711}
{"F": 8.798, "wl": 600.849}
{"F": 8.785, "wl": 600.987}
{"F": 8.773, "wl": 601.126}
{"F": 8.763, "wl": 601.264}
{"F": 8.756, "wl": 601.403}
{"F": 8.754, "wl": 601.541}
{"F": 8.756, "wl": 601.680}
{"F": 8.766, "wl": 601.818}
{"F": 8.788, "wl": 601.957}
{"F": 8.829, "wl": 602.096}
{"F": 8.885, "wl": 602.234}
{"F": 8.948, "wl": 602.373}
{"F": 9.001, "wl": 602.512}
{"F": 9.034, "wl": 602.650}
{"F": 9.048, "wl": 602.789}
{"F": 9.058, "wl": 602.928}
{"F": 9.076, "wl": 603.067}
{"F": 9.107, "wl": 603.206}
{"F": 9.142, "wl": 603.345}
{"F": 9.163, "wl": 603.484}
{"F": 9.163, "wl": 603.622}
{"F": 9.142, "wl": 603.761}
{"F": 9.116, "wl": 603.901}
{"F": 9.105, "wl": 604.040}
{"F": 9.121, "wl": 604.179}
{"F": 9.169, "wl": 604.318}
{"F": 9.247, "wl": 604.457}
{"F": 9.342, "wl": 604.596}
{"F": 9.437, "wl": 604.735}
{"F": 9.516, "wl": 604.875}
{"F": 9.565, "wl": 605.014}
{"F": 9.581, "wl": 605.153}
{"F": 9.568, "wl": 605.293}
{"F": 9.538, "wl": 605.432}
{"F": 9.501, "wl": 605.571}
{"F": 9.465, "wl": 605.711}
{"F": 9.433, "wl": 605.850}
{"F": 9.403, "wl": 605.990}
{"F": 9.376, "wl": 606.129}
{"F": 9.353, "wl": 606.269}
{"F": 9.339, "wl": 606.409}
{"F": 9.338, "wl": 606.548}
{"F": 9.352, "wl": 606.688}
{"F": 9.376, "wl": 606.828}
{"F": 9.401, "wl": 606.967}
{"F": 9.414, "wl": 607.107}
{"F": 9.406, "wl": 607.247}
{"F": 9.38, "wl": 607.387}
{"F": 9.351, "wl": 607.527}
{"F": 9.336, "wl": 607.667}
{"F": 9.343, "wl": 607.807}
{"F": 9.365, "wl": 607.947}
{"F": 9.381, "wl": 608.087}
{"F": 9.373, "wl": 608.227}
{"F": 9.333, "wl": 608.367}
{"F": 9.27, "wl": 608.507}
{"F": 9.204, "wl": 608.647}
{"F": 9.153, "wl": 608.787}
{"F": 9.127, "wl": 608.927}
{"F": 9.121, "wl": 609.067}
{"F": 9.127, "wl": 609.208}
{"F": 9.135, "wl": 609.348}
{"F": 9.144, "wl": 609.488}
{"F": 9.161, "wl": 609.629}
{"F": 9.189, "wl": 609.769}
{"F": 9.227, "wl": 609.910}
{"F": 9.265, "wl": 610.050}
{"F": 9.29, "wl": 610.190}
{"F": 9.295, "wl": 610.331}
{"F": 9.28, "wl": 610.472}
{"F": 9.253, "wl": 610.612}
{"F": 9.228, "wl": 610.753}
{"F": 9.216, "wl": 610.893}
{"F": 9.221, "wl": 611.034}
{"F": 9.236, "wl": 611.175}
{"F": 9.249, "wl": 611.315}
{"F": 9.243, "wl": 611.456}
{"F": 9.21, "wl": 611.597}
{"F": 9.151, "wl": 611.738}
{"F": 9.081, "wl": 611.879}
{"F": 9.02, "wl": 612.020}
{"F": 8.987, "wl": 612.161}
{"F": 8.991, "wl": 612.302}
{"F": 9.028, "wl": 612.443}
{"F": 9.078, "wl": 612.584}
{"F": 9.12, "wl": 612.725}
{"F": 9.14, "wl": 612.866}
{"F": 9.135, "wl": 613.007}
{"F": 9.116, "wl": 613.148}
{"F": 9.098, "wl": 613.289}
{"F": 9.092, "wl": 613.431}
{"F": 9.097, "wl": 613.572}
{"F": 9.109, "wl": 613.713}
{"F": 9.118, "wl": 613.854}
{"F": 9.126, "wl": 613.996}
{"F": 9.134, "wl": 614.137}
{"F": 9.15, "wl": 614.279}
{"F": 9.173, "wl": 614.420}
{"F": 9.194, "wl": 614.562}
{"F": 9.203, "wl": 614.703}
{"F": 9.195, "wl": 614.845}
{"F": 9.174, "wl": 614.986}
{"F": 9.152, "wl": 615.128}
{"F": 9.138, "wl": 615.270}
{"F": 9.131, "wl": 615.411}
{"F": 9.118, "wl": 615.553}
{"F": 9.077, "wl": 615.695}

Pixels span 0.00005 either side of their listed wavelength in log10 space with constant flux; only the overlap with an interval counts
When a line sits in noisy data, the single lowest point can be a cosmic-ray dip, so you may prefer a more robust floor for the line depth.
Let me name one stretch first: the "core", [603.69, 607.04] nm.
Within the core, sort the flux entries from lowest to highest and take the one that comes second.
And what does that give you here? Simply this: 9.116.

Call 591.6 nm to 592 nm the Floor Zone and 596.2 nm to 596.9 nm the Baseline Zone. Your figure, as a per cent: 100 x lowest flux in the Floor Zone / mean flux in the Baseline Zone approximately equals 96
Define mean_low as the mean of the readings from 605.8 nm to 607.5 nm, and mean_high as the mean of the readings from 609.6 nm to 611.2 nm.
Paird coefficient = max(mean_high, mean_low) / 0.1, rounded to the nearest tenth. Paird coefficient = 93.8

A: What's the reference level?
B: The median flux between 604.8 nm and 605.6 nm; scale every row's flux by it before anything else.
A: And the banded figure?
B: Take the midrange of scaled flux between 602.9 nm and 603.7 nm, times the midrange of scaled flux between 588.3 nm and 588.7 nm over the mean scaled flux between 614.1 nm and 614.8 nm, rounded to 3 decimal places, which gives 0.866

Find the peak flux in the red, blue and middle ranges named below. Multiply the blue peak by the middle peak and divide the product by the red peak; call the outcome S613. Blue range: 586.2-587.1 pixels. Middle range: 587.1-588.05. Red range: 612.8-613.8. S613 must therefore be 9.7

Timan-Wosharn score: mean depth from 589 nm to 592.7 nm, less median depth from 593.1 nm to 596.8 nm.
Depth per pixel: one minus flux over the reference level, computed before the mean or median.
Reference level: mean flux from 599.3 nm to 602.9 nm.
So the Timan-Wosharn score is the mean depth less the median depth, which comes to 0.032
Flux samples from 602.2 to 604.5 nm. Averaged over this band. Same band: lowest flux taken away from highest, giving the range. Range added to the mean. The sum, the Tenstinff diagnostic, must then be 9.5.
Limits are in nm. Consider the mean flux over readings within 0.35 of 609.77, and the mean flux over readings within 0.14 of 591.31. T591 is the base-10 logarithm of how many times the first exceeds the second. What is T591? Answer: 0.014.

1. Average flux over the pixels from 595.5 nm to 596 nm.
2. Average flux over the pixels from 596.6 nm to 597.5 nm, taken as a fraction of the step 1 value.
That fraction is 1.02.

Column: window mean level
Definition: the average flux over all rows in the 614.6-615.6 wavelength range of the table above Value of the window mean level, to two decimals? 9.16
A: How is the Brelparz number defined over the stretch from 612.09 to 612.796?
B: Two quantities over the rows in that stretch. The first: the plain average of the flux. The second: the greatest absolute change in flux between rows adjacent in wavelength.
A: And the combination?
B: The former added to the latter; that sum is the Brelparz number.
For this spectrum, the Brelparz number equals 9.09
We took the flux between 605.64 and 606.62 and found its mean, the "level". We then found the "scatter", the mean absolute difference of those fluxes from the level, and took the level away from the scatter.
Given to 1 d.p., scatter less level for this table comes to -9.3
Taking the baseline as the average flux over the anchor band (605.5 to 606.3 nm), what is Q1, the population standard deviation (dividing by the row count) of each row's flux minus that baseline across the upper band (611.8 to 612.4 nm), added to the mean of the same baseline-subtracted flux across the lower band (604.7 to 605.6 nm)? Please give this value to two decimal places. 0.15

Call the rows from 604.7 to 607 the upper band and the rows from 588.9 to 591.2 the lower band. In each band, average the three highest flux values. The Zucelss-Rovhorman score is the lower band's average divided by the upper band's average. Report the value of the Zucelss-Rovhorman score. 0.93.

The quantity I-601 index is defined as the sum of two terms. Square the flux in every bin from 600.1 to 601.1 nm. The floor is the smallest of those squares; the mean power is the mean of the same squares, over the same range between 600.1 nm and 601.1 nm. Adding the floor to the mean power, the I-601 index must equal 155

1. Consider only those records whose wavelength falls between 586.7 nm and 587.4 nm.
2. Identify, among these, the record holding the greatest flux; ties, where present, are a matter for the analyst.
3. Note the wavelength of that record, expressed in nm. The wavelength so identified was 587.172 nm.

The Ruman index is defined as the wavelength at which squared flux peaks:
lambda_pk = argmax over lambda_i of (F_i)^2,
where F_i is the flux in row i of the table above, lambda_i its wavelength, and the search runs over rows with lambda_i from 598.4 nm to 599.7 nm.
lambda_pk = 599.329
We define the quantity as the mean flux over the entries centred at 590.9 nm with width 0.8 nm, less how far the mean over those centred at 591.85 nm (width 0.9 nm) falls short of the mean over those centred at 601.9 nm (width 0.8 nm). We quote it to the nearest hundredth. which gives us 9.20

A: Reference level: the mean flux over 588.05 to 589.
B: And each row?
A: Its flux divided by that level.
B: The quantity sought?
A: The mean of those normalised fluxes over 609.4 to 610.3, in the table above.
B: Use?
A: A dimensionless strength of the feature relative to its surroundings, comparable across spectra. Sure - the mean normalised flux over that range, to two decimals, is 1.10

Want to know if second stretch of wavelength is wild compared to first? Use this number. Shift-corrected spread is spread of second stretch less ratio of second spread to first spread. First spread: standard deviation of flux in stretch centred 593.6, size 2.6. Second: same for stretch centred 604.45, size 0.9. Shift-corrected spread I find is -0.8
